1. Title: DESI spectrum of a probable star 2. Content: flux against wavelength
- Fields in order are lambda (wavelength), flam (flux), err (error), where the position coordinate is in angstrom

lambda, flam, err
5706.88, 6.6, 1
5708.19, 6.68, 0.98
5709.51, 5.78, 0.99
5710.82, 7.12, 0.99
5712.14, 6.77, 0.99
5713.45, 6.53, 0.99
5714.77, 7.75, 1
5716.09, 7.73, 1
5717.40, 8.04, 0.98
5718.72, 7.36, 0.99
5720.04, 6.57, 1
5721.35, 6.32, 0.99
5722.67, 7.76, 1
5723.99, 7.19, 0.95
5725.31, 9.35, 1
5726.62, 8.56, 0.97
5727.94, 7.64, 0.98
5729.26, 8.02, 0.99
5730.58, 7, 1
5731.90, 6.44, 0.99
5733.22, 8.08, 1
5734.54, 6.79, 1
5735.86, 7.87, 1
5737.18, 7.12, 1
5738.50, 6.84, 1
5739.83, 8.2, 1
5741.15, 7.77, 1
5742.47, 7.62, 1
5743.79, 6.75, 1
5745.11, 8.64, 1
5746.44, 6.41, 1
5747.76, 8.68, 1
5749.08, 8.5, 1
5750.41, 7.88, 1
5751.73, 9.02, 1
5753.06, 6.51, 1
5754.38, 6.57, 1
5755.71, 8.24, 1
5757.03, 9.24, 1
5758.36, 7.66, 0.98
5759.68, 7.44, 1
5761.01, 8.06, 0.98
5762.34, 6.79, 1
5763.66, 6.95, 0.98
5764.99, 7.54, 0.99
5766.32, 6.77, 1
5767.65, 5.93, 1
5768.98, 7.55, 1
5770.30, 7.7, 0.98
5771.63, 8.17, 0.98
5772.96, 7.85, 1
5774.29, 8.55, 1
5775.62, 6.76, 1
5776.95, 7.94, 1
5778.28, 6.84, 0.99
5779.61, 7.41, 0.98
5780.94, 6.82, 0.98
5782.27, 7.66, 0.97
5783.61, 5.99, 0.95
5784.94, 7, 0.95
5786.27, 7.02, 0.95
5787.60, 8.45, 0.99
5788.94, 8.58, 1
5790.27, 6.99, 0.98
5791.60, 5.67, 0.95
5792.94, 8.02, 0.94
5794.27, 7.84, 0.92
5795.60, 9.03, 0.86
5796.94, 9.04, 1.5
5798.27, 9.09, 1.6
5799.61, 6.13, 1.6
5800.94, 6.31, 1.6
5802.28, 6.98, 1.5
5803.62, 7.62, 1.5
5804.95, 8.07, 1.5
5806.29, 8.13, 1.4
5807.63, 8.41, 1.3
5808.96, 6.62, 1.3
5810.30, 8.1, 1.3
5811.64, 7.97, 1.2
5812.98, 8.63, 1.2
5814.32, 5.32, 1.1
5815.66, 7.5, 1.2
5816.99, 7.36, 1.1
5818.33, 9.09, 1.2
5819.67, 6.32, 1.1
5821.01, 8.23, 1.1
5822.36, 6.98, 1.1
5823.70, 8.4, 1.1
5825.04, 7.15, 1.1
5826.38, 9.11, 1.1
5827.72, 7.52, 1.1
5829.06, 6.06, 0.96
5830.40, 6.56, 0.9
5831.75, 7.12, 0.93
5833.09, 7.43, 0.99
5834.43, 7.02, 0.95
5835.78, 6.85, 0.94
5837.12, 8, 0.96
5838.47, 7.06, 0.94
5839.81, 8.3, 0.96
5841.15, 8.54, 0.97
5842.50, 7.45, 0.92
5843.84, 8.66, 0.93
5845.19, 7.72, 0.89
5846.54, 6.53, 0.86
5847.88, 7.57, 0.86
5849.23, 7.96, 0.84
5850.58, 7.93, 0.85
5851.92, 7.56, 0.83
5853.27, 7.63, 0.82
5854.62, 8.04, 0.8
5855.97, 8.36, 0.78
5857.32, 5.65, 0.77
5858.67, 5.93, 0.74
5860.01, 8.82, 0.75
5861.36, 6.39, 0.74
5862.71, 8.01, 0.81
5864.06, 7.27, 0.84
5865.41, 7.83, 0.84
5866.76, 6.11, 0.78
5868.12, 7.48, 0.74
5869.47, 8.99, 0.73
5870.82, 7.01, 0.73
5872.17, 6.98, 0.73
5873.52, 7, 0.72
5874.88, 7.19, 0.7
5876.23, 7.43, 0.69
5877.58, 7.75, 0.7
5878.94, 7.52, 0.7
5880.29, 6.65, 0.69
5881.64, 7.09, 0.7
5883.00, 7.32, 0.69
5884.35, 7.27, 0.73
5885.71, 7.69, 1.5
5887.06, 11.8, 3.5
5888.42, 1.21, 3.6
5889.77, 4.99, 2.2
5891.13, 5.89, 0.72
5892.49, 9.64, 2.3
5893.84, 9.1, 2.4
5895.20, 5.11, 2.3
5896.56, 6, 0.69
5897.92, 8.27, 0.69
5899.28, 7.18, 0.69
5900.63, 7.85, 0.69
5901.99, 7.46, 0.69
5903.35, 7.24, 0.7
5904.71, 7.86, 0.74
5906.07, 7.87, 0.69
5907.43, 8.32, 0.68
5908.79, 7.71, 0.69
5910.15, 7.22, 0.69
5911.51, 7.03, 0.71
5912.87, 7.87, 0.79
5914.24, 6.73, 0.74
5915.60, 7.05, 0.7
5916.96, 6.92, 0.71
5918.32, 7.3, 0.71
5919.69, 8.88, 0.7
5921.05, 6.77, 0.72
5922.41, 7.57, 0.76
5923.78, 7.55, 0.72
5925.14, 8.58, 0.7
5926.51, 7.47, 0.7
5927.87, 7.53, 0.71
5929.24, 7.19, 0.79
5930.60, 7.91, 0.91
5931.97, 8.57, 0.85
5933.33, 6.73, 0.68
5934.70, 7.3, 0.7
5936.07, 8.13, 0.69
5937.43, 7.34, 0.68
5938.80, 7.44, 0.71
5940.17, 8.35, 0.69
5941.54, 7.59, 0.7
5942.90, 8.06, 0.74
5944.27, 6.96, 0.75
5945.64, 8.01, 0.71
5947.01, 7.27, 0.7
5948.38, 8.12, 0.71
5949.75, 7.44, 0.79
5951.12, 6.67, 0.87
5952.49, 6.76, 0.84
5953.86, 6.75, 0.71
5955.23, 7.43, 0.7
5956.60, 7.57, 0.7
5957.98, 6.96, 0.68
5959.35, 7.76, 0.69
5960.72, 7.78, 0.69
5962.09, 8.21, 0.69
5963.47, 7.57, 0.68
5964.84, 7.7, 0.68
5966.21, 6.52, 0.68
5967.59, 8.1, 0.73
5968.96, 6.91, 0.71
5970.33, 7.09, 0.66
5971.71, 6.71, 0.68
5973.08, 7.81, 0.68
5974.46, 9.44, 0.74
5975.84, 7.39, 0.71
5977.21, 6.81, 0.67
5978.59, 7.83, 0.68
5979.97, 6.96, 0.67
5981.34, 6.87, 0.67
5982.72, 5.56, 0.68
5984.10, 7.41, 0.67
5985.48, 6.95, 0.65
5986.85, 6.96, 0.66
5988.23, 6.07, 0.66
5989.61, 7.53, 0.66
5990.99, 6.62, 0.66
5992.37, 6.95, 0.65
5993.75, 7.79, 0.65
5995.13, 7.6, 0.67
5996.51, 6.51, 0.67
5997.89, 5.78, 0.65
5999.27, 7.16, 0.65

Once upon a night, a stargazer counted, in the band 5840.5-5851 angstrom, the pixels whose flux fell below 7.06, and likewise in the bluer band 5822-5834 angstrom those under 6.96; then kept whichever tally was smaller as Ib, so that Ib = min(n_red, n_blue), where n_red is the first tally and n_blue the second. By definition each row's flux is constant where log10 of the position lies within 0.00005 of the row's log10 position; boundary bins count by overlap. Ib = 1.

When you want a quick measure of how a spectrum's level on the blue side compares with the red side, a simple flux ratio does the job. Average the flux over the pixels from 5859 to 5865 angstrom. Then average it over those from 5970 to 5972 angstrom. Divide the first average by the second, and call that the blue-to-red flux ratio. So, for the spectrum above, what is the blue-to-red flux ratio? 1.10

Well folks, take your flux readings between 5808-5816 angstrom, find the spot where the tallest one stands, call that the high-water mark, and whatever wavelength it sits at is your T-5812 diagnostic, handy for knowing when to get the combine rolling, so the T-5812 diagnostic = 5812.98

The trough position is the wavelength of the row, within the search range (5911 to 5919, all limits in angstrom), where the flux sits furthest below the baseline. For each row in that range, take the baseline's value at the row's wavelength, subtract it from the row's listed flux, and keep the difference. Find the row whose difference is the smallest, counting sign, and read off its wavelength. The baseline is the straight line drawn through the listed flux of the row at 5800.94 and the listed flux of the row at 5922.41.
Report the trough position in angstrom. 5914.24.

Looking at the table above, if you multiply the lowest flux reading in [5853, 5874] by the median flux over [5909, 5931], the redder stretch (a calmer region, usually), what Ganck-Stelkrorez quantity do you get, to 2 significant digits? 42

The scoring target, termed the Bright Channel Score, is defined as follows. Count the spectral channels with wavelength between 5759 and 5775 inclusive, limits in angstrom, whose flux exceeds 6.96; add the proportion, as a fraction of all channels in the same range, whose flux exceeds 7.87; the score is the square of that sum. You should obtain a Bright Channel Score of 68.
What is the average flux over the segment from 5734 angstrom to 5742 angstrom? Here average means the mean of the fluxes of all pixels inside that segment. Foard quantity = 7.4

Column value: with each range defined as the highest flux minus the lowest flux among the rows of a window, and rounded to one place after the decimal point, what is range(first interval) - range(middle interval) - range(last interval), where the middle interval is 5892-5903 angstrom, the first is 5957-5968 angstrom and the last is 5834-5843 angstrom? -4.5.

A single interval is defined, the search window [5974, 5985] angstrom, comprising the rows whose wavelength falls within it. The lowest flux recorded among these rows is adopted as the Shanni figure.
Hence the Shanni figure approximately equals 5.56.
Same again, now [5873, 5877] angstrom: 7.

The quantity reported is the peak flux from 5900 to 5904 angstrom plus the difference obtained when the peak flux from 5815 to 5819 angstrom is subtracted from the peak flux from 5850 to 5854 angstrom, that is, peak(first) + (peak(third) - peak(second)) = 6.7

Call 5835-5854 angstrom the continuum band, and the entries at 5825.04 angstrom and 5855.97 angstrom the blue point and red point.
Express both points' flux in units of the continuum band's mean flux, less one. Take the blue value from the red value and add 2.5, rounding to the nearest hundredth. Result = 2.66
